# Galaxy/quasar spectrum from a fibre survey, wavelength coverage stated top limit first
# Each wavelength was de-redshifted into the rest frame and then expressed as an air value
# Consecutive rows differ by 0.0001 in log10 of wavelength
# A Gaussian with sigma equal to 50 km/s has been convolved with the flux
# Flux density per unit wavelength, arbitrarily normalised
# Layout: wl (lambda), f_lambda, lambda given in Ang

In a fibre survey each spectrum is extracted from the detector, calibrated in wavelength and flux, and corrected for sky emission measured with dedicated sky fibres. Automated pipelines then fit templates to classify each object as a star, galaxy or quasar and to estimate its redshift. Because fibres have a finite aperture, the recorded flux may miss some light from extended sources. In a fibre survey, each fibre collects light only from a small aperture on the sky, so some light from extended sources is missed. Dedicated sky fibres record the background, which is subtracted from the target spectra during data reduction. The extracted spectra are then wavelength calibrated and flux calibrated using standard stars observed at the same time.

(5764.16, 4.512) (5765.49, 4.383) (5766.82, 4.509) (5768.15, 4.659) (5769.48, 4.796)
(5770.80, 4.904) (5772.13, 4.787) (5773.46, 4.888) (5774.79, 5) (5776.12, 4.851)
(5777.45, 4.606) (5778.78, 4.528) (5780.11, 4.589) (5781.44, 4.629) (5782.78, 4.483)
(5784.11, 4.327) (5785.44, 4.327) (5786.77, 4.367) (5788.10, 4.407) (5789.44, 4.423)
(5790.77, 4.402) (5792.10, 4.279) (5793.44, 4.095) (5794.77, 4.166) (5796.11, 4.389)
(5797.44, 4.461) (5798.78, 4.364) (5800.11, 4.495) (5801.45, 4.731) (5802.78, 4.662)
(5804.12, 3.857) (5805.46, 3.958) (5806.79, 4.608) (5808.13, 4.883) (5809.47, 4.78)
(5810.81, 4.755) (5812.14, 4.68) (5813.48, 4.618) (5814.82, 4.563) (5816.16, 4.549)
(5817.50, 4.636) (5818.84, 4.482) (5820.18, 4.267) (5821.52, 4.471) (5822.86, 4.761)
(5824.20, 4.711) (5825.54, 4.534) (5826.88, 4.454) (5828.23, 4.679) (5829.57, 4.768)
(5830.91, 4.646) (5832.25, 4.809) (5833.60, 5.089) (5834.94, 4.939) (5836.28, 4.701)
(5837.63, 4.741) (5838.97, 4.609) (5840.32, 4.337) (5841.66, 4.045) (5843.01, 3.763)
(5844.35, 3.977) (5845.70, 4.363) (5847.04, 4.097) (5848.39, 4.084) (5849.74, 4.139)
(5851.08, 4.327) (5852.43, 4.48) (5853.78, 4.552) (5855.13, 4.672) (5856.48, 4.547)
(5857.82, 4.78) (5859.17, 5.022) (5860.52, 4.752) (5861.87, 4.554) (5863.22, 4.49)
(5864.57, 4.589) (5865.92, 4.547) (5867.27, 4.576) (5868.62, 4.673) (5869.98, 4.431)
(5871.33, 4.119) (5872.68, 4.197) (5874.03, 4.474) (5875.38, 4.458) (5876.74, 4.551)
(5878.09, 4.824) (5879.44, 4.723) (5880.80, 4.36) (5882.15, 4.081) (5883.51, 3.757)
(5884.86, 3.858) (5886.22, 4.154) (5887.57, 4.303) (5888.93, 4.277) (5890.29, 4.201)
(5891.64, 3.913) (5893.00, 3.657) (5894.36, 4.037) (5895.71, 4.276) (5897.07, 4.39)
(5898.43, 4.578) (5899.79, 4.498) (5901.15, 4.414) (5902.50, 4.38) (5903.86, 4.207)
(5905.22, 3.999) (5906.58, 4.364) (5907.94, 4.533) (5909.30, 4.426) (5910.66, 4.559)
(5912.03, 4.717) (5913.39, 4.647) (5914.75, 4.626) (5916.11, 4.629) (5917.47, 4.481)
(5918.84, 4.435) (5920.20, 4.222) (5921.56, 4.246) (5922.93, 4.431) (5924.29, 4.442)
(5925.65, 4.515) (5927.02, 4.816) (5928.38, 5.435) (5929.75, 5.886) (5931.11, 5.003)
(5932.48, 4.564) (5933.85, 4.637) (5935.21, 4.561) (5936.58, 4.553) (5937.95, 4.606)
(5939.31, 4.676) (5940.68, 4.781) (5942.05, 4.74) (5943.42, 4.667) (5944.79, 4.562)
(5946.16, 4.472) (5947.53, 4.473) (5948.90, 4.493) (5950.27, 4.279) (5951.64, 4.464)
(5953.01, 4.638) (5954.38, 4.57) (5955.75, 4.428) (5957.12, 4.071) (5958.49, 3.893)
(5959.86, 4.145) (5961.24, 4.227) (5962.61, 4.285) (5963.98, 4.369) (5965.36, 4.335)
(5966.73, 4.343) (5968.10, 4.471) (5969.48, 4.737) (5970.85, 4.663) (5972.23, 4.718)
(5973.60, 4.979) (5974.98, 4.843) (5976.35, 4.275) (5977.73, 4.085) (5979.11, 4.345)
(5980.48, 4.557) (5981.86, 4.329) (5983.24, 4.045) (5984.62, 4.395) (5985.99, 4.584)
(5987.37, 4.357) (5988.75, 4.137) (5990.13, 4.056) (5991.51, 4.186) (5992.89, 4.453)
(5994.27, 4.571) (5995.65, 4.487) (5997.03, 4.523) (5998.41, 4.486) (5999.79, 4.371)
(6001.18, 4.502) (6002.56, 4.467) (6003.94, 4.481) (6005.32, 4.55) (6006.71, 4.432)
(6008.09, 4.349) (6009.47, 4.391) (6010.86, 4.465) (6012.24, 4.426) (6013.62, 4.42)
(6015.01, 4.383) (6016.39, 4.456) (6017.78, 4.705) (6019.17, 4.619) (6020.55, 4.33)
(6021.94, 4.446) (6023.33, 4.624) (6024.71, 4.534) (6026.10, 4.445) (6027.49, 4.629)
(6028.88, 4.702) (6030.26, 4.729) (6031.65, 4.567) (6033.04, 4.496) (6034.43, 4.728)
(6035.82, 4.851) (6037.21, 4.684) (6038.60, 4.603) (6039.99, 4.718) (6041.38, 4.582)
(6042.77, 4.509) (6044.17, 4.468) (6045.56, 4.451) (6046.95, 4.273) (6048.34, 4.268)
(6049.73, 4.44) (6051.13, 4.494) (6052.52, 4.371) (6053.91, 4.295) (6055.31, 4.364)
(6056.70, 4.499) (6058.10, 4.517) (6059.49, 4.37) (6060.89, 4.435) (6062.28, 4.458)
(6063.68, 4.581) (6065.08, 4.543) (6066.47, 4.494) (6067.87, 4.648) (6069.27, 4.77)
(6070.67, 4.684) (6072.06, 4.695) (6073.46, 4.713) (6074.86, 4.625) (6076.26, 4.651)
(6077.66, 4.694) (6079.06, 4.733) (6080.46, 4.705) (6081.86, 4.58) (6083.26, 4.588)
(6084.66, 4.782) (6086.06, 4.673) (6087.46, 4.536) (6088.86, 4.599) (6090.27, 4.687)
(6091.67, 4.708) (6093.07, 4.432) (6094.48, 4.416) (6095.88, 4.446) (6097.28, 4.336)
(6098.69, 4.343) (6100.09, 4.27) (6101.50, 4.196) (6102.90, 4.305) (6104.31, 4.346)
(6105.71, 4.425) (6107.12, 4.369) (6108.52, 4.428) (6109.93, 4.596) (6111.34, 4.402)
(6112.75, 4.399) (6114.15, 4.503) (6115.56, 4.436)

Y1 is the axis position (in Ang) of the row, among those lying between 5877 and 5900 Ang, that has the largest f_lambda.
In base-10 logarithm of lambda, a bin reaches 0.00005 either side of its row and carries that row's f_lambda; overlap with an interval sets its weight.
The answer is 5878.09 Ang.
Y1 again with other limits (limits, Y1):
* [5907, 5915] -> 5912.03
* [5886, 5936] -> 5929.75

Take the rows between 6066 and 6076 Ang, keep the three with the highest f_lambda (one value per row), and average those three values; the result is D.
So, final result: 4.73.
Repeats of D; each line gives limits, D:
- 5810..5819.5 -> 4.69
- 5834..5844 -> 4.79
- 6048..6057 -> 4.48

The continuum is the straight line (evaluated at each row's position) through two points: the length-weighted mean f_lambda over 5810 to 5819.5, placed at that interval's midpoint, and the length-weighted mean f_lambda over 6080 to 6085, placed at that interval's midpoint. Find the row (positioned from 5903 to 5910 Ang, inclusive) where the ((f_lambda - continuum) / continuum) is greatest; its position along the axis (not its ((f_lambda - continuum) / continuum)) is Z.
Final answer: 5907.94 Ang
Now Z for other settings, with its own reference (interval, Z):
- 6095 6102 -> 6095.88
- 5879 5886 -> 5879.44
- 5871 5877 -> 5876.74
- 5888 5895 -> 5888.93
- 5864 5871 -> 5868.62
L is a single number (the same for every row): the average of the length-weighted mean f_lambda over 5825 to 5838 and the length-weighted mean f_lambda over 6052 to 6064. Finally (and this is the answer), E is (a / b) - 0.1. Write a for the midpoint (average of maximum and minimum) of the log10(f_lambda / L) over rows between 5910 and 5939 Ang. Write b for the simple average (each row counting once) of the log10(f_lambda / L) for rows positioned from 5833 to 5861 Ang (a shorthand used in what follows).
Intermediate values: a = 0.037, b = -0.0115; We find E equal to -3.3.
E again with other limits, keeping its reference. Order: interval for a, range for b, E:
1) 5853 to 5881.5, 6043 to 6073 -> 0.2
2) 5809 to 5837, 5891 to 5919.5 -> -0.4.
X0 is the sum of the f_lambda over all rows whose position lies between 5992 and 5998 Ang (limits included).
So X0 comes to 18.0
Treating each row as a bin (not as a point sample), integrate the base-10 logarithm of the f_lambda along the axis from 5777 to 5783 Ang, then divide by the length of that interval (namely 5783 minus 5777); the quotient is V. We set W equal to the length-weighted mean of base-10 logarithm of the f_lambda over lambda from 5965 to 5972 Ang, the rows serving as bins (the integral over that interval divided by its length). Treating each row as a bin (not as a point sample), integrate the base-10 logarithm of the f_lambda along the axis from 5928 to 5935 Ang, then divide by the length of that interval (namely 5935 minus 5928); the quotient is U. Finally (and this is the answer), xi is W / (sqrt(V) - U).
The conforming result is 5.93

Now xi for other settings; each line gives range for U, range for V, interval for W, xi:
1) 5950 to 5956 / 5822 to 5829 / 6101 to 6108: 3.92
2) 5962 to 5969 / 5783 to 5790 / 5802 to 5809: 4.01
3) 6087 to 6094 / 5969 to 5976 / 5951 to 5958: 3.96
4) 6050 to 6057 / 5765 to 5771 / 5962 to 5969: 3.71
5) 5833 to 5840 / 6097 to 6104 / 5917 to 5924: 5.56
